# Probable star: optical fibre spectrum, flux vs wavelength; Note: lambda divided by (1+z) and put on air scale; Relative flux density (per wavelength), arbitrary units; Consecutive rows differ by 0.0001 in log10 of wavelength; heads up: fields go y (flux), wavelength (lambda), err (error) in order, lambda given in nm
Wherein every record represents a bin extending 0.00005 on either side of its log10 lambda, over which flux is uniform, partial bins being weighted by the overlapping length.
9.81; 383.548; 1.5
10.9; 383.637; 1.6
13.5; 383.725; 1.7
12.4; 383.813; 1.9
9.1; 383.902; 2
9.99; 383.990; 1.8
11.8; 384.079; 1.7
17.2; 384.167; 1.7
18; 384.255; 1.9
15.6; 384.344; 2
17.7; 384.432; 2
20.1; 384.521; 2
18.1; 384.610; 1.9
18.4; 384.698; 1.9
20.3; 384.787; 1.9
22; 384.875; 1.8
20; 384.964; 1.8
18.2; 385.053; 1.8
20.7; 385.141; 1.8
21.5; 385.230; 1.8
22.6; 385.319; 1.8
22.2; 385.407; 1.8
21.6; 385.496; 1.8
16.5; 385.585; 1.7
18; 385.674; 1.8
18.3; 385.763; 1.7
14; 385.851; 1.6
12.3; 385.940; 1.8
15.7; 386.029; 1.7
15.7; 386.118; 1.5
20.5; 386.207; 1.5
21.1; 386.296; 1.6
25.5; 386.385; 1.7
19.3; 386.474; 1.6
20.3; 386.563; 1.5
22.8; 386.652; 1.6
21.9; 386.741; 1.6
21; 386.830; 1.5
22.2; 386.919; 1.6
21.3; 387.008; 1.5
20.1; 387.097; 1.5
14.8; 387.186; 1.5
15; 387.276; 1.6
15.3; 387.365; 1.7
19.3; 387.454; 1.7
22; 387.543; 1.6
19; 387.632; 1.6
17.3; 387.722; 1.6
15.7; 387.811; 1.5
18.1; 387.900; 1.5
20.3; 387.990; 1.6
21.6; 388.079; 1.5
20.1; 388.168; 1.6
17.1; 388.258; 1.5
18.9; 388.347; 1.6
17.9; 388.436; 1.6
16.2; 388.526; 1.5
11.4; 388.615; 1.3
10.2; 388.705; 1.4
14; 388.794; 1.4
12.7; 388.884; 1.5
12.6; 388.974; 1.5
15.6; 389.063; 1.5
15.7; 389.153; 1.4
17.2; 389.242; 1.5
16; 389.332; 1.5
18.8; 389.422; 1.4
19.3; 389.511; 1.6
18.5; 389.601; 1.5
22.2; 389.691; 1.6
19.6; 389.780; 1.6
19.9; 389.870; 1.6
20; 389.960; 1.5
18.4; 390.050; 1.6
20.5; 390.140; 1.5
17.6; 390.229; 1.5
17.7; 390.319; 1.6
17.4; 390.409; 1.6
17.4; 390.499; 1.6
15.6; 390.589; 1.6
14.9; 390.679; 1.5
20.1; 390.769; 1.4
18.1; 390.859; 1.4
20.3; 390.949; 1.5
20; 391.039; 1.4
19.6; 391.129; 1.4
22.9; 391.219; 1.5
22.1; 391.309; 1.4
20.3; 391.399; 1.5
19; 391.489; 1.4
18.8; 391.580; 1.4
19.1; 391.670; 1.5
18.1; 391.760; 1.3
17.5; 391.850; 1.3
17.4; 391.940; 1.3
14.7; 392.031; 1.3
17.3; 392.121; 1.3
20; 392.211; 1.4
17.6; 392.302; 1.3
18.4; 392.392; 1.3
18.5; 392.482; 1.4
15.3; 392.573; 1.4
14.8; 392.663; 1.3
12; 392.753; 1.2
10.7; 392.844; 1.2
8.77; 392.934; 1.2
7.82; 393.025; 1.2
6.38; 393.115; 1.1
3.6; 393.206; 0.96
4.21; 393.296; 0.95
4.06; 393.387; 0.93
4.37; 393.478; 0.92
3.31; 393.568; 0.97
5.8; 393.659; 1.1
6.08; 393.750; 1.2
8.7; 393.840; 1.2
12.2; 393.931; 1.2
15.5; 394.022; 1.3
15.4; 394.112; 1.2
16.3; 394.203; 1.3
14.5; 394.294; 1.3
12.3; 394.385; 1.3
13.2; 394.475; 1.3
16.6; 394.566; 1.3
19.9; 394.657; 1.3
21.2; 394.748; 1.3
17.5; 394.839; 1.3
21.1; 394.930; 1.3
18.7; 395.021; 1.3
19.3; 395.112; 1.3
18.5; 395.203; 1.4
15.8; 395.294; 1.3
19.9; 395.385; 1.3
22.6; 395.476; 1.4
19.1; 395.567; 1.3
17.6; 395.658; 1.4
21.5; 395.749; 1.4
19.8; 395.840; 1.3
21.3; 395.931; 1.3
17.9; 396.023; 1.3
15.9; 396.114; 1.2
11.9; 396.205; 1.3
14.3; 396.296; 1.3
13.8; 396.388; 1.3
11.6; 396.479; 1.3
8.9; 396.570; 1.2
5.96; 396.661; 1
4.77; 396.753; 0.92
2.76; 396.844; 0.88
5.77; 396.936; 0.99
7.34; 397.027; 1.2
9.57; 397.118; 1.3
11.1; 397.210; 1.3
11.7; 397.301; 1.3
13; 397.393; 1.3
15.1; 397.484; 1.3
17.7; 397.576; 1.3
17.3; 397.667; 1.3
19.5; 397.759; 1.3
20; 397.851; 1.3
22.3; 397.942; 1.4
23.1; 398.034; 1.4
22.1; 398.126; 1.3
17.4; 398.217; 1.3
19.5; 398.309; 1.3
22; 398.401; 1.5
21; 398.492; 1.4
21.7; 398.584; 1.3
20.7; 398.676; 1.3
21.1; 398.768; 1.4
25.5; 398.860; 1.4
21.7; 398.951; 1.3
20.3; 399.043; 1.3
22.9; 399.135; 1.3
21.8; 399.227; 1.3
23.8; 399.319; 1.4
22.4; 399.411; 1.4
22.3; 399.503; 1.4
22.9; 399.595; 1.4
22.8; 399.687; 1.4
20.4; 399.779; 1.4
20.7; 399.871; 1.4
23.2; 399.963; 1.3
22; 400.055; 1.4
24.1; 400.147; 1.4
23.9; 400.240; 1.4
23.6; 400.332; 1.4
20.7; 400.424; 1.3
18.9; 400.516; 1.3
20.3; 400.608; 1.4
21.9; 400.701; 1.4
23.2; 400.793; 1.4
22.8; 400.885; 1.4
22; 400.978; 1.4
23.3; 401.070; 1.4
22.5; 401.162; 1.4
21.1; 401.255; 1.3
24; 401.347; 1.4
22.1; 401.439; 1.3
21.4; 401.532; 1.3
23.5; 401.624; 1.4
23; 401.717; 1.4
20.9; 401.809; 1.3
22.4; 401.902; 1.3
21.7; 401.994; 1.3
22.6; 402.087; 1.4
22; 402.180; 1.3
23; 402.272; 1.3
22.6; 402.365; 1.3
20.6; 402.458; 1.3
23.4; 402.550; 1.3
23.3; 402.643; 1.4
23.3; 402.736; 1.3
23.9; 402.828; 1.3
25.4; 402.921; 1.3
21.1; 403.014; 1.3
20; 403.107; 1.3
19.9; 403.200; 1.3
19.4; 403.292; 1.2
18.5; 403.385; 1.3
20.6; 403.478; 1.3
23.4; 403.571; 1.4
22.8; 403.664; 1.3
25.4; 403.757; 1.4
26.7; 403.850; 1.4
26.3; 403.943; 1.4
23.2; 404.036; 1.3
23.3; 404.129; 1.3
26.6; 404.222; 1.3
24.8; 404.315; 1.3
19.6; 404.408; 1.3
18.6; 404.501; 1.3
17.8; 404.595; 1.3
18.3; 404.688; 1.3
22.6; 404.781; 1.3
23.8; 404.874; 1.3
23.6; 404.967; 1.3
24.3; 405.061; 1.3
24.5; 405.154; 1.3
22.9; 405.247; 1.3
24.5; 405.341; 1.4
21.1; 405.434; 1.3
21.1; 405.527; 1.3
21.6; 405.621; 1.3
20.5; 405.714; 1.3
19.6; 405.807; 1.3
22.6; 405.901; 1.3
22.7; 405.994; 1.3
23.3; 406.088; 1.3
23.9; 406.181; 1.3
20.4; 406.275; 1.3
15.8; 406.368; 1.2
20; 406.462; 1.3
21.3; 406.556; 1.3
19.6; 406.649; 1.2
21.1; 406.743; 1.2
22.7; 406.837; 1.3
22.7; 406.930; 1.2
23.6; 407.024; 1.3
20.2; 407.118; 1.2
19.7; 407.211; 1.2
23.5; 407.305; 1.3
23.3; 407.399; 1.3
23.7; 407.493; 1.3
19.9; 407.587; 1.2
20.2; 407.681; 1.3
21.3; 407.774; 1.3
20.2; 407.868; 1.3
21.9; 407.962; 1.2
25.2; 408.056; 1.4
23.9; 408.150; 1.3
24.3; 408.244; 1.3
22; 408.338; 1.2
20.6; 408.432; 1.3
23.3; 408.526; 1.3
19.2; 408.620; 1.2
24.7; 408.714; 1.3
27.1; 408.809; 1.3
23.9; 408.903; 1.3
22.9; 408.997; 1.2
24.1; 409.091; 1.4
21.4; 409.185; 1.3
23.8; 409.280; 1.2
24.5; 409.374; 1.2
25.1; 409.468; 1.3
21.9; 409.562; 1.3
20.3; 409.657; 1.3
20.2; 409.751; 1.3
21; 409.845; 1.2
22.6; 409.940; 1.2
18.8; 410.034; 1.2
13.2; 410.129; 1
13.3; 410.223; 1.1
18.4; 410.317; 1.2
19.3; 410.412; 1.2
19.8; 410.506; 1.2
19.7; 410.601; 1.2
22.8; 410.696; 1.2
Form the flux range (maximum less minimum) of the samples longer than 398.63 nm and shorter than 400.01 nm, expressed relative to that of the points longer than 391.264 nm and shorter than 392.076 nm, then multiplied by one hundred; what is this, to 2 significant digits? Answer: 70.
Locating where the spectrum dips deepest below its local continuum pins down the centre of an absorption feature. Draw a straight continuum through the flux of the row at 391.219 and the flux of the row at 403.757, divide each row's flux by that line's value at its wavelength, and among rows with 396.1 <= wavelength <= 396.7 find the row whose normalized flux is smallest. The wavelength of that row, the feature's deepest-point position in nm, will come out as 396.661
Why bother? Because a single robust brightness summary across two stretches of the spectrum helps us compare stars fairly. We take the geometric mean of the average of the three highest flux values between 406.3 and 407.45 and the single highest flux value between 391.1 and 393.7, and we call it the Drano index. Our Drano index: 23.2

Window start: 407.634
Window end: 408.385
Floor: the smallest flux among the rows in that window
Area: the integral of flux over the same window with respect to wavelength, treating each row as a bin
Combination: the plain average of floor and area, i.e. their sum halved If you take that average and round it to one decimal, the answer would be 18.5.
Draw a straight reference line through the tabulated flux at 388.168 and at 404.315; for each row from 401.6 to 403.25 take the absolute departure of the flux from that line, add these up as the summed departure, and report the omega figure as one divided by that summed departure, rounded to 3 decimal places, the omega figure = 0.028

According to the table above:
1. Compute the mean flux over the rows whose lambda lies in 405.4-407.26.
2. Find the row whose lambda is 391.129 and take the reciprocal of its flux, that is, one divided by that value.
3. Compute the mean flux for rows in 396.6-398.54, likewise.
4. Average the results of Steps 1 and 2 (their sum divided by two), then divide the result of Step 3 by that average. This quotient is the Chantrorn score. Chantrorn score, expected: 1.4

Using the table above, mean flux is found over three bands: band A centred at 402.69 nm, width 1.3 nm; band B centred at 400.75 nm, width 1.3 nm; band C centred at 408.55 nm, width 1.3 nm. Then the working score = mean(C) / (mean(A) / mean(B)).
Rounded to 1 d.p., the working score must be 23.3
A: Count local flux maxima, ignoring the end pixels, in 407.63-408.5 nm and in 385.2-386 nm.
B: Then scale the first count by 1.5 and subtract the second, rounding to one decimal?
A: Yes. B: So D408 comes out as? 2.5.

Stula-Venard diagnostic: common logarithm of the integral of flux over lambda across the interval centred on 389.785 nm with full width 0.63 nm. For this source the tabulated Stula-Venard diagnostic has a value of 1.09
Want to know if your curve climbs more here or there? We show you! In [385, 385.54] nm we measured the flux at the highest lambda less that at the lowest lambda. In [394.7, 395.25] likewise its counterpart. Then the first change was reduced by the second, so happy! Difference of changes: 6.1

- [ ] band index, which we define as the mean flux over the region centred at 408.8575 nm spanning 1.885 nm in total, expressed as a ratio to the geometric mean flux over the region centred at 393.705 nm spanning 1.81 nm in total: 2.8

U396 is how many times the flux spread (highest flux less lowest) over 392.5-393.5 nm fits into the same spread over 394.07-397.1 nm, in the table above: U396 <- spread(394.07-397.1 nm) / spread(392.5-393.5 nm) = 1.7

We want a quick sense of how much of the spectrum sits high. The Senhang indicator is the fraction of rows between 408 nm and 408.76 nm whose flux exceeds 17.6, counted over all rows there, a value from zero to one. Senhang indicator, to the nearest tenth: 1.0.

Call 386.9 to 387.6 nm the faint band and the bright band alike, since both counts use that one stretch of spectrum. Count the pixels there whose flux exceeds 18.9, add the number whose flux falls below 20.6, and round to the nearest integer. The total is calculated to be 10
